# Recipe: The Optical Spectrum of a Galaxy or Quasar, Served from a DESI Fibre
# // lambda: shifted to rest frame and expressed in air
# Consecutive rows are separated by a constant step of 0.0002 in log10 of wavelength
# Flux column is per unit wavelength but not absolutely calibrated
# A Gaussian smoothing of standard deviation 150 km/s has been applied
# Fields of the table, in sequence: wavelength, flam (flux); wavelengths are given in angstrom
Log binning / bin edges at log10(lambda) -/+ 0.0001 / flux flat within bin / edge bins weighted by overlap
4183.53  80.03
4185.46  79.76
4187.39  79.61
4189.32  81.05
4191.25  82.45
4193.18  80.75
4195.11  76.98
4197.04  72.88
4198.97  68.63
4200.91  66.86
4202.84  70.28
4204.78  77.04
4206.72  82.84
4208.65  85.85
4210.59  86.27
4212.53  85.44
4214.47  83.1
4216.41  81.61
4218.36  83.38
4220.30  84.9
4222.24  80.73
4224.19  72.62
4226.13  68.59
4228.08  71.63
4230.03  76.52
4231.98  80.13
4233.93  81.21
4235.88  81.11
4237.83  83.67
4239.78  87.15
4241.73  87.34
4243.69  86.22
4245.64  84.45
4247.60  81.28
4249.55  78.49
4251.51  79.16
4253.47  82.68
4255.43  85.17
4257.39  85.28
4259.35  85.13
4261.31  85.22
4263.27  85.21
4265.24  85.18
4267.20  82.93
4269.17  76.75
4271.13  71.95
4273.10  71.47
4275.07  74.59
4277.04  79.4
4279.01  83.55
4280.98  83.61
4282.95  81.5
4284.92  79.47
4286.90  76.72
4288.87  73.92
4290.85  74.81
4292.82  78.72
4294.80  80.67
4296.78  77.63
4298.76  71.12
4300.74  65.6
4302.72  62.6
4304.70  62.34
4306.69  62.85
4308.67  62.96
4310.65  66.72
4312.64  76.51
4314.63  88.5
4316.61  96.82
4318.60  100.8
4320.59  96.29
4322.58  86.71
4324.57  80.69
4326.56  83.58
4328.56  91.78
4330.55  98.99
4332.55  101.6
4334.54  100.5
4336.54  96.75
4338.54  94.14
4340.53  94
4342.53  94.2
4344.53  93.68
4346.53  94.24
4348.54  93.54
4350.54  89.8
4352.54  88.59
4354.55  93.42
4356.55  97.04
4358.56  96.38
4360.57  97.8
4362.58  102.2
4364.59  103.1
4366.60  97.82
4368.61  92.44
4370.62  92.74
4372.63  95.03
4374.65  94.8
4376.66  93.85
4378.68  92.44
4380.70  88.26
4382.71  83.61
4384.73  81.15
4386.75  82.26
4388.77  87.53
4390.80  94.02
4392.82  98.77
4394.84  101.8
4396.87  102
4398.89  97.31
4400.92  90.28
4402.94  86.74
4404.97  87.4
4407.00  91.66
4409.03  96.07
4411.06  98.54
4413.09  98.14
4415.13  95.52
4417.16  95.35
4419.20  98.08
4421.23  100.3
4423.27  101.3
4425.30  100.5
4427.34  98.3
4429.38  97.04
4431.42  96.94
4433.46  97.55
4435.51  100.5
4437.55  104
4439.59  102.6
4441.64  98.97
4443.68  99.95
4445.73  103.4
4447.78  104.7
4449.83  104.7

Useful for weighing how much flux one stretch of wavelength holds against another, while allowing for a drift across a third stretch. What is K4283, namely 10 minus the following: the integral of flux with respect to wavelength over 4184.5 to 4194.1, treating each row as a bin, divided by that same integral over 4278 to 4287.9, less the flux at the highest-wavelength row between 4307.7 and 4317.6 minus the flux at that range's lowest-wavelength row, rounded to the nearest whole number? 43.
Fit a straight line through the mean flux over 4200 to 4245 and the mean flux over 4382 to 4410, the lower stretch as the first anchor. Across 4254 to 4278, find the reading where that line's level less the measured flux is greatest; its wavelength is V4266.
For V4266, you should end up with 4273.10 angstrom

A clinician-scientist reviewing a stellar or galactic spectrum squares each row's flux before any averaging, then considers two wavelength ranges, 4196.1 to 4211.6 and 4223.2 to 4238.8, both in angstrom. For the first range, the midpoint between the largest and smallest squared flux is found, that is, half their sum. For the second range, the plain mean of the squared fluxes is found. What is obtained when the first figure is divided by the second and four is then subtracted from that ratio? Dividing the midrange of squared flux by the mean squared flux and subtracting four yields -3.00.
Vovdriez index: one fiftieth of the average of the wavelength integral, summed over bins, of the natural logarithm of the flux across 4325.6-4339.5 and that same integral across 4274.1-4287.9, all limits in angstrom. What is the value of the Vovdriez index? 1.24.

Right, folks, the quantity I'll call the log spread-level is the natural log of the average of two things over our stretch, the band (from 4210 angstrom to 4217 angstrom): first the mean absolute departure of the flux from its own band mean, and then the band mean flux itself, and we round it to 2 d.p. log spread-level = 3.76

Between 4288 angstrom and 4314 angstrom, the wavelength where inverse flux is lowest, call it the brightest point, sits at 4294.80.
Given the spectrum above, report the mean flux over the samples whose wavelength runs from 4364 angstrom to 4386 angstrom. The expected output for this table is 92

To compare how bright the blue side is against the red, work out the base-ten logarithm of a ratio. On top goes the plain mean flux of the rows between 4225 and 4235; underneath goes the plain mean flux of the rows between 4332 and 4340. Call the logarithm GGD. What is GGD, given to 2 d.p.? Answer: -0.11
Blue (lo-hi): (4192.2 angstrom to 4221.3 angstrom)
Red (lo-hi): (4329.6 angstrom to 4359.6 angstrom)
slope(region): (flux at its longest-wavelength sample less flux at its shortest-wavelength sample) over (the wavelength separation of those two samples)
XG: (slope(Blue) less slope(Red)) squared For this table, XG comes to 0.06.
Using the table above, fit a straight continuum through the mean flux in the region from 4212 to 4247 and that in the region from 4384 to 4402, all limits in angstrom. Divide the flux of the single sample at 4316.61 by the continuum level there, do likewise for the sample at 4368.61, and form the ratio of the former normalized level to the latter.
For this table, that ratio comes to 1.09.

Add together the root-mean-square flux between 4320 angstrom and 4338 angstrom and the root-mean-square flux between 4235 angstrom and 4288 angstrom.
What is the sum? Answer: 175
